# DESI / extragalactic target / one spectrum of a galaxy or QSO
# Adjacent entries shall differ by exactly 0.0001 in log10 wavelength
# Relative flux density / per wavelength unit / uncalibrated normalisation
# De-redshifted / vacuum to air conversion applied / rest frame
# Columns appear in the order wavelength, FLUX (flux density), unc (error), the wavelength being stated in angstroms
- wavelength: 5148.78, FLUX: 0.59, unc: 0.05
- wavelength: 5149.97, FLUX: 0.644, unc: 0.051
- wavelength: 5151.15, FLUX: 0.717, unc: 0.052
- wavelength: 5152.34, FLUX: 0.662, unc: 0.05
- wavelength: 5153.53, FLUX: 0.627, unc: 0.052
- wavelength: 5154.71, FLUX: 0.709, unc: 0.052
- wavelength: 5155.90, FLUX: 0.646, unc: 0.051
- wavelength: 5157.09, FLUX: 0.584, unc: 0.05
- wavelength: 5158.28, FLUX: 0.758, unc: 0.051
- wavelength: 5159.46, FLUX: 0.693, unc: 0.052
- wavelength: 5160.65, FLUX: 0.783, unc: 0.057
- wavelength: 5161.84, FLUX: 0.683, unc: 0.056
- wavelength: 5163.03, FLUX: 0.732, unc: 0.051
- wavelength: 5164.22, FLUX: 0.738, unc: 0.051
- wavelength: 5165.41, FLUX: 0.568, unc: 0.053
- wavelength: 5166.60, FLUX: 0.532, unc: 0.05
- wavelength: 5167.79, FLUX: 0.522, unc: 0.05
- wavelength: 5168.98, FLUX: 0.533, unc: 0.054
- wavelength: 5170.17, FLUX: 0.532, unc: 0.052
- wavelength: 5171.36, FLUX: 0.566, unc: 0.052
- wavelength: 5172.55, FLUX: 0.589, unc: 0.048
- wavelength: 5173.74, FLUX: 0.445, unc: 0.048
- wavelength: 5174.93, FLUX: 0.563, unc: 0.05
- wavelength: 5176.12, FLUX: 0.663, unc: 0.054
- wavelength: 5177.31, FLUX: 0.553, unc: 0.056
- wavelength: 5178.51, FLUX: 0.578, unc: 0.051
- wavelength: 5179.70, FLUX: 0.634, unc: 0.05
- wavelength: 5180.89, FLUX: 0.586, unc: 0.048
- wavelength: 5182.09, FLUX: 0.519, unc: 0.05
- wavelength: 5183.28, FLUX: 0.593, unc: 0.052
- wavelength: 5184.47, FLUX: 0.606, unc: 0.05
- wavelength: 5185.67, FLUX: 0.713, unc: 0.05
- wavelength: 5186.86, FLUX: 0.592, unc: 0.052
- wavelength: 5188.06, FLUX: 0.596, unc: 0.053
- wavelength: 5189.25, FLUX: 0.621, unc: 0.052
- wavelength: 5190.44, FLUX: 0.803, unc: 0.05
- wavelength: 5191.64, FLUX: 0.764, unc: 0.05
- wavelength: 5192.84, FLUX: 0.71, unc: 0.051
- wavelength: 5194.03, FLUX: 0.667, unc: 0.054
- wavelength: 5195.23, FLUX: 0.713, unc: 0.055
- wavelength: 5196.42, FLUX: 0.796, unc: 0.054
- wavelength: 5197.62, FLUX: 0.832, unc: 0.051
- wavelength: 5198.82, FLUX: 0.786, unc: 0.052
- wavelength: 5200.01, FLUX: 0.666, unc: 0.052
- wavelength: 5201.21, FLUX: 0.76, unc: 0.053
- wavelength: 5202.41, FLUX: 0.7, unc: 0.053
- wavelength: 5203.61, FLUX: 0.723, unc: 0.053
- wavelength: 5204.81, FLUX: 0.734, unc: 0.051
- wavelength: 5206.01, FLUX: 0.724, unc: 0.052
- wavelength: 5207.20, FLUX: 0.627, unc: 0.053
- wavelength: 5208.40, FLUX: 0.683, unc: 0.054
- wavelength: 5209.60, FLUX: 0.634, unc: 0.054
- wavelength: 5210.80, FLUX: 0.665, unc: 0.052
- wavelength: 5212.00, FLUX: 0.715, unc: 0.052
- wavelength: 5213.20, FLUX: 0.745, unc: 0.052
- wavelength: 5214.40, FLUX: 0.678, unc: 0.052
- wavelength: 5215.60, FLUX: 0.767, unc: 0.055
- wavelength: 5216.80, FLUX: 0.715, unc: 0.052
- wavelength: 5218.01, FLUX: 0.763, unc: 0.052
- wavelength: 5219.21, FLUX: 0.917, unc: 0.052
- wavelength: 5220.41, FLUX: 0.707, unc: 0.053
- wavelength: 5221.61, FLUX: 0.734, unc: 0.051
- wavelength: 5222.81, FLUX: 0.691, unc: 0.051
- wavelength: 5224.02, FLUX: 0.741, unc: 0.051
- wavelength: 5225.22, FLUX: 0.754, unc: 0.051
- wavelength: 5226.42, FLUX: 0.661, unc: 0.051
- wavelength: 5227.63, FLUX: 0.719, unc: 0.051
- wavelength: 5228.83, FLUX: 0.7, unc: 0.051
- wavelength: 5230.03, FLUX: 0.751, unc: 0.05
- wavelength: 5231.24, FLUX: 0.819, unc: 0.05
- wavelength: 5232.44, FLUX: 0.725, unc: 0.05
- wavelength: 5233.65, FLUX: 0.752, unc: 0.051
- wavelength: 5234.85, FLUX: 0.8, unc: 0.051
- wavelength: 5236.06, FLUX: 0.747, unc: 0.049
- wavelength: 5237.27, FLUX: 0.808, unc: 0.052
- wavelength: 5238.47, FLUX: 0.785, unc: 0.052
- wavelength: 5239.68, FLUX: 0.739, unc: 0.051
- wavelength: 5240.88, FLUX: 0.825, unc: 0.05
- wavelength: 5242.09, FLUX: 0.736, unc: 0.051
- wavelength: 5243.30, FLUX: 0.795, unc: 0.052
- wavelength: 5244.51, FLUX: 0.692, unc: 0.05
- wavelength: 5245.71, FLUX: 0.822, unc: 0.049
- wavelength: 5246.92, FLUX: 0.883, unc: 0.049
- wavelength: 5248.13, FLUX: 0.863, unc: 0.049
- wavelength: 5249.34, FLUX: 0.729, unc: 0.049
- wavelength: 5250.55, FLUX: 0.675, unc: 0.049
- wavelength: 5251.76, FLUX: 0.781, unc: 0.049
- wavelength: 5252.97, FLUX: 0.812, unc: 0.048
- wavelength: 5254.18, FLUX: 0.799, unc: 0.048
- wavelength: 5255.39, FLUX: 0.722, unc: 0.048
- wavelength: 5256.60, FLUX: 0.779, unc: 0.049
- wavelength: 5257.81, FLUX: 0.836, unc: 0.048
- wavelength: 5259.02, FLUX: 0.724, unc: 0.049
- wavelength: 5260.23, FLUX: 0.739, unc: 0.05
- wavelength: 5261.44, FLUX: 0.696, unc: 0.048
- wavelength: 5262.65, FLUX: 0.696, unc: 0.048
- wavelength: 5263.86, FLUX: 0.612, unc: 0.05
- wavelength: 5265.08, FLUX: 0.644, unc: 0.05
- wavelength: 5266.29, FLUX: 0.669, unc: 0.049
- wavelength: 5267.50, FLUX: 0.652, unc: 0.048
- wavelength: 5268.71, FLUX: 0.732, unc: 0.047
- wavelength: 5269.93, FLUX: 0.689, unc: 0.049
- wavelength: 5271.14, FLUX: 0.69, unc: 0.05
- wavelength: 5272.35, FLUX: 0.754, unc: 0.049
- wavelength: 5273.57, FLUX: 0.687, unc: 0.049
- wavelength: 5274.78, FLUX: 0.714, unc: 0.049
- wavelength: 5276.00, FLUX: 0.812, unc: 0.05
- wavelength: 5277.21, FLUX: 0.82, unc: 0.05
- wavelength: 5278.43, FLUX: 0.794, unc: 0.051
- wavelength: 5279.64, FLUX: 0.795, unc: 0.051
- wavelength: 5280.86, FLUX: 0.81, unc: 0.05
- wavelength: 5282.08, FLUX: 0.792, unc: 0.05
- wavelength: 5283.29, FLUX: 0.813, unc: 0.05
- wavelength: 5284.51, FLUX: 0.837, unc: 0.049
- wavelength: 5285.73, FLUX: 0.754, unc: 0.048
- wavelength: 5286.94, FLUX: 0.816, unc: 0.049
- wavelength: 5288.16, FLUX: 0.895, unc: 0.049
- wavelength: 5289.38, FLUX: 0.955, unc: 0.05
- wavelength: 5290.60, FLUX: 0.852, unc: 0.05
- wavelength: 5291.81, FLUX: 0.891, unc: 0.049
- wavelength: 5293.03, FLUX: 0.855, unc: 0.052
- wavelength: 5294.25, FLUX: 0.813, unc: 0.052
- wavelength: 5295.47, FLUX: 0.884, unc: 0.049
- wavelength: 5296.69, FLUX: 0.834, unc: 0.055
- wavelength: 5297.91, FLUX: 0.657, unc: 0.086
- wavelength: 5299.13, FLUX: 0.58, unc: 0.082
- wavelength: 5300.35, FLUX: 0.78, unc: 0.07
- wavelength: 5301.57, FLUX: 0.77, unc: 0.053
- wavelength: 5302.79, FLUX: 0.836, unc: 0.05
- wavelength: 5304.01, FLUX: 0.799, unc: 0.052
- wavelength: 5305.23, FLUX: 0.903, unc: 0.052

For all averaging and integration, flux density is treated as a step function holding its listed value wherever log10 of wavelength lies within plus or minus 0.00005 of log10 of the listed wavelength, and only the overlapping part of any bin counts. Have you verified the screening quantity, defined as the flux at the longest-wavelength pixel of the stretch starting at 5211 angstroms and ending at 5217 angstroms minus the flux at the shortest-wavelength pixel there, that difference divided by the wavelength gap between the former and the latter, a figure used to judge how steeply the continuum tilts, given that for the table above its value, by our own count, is 0.00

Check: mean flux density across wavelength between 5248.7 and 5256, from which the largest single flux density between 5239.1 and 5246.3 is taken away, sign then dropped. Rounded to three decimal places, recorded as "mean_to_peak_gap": 0.072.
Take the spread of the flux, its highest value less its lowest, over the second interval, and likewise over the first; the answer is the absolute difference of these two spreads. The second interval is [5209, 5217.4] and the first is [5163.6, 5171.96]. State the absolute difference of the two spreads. 0.083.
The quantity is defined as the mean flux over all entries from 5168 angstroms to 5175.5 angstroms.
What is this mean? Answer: 0.54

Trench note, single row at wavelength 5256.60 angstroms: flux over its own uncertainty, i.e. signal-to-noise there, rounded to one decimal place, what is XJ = 15.9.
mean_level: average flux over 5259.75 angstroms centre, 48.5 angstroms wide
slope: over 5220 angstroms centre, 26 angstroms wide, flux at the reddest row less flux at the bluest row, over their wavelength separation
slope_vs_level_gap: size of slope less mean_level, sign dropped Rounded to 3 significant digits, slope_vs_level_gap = 0.750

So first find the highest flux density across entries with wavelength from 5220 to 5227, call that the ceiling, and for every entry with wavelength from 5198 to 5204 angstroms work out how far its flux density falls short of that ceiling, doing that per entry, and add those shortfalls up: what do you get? 0.1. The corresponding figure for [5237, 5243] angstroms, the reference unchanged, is -0.1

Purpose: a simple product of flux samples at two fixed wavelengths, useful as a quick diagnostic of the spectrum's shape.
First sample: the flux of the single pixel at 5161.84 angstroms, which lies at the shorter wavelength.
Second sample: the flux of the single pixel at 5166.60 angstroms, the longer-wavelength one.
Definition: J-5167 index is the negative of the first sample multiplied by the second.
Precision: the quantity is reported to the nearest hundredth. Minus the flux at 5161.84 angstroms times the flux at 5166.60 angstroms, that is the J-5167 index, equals -0.36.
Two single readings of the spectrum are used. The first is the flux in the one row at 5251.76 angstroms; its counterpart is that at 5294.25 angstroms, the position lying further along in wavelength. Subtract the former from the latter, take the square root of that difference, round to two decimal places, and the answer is 0.18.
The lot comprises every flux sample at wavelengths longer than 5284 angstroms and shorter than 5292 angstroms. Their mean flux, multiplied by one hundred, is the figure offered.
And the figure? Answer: 86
